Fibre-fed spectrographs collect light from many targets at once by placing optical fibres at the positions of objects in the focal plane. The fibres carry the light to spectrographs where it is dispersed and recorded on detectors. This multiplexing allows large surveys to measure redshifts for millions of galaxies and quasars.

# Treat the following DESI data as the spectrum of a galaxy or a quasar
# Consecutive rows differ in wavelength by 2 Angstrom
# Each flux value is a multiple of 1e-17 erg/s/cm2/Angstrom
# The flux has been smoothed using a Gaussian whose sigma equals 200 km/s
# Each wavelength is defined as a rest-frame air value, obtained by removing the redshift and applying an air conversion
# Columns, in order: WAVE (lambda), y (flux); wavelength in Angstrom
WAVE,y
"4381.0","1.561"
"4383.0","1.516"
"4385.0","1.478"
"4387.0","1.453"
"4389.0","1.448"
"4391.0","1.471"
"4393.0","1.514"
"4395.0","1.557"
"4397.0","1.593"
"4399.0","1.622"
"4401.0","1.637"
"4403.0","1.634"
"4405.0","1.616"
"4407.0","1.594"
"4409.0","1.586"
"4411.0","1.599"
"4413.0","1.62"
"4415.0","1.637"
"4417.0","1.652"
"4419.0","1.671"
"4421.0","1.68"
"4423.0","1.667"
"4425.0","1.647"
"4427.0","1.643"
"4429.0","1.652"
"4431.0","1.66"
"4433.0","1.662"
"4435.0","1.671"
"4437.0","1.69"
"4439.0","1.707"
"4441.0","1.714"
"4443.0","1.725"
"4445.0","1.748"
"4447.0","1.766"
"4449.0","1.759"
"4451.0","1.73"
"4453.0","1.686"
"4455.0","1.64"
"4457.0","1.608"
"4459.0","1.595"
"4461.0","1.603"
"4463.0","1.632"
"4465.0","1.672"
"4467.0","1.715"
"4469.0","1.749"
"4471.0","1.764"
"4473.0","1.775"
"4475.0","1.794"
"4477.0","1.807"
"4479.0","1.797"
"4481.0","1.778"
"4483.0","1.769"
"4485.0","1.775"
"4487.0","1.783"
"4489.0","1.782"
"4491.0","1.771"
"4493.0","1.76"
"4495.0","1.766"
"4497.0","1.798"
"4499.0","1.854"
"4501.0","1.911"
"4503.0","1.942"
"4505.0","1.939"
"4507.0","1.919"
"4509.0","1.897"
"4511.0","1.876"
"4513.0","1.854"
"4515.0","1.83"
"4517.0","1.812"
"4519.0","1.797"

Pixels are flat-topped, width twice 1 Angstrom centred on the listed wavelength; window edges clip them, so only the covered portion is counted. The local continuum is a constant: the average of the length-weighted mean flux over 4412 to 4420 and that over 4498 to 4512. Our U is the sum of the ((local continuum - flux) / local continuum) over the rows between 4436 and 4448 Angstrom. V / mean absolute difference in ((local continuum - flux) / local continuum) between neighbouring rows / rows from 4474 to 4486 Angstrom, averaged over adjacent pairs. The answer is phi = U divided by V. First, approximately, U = 0.170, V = 0.006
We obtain 26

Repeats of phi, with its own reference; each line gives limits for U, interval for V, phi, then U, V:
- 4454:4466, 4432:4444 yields 72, 0.508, 0.007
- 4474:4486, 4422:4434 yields -8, -0.039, 0.005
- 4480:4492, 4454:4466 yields 0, -0.004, 0.014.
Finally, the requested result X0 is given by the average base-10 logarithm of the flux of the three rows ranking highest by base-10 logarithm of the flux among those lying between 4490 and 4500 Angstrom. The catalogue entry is 0.257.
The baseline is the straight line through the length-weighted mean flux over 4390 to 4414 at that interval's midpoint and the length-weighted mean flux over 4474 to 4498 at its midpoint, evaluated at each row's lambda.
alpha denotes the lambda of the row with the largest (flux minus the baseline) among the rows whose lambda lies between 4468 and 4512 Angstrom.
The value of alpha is 4503.0 Angstrom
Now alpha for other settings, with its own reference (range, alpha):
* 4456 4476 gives 4475.0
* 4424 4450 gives 4447.0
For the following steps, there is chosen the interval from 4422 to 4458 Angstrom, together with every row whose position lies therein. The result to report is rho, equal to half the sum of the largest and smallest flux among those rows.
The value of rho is 1.69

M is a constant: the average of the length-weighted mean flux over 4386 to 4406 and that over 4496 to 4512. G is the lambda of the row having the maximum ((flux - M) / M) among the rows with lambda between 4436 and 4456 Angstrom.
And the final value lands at 4447.0 Angstrom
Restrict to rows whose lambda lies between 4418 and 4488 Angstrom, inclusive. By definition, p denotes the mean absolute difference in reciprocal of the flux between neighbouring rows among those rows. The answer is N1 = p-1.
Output -0.994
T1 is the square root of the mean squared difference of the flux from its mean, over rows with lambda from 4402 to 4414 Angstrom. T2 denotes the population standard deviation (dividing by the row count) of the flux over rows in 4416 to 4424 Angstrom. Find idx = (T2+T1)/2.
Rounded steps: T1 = 0.017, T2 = 0.010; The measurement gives 0.013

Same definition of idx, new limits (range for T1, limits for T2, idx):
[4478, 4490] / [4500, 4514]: 0.019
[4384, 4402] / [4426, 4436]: 0.040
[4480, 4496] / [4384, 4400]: 0.035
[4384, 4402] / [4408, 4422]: 0.051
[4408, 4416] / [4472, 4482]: 0.016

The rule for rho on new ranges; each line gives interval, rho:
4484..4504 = 1.85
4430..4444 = 1.69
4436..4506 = 1.77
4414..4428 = 1.66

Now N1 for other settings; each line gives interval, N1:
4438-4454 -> -0.993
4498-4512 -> -0.993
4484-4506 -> -0.994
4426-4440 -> -0.996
